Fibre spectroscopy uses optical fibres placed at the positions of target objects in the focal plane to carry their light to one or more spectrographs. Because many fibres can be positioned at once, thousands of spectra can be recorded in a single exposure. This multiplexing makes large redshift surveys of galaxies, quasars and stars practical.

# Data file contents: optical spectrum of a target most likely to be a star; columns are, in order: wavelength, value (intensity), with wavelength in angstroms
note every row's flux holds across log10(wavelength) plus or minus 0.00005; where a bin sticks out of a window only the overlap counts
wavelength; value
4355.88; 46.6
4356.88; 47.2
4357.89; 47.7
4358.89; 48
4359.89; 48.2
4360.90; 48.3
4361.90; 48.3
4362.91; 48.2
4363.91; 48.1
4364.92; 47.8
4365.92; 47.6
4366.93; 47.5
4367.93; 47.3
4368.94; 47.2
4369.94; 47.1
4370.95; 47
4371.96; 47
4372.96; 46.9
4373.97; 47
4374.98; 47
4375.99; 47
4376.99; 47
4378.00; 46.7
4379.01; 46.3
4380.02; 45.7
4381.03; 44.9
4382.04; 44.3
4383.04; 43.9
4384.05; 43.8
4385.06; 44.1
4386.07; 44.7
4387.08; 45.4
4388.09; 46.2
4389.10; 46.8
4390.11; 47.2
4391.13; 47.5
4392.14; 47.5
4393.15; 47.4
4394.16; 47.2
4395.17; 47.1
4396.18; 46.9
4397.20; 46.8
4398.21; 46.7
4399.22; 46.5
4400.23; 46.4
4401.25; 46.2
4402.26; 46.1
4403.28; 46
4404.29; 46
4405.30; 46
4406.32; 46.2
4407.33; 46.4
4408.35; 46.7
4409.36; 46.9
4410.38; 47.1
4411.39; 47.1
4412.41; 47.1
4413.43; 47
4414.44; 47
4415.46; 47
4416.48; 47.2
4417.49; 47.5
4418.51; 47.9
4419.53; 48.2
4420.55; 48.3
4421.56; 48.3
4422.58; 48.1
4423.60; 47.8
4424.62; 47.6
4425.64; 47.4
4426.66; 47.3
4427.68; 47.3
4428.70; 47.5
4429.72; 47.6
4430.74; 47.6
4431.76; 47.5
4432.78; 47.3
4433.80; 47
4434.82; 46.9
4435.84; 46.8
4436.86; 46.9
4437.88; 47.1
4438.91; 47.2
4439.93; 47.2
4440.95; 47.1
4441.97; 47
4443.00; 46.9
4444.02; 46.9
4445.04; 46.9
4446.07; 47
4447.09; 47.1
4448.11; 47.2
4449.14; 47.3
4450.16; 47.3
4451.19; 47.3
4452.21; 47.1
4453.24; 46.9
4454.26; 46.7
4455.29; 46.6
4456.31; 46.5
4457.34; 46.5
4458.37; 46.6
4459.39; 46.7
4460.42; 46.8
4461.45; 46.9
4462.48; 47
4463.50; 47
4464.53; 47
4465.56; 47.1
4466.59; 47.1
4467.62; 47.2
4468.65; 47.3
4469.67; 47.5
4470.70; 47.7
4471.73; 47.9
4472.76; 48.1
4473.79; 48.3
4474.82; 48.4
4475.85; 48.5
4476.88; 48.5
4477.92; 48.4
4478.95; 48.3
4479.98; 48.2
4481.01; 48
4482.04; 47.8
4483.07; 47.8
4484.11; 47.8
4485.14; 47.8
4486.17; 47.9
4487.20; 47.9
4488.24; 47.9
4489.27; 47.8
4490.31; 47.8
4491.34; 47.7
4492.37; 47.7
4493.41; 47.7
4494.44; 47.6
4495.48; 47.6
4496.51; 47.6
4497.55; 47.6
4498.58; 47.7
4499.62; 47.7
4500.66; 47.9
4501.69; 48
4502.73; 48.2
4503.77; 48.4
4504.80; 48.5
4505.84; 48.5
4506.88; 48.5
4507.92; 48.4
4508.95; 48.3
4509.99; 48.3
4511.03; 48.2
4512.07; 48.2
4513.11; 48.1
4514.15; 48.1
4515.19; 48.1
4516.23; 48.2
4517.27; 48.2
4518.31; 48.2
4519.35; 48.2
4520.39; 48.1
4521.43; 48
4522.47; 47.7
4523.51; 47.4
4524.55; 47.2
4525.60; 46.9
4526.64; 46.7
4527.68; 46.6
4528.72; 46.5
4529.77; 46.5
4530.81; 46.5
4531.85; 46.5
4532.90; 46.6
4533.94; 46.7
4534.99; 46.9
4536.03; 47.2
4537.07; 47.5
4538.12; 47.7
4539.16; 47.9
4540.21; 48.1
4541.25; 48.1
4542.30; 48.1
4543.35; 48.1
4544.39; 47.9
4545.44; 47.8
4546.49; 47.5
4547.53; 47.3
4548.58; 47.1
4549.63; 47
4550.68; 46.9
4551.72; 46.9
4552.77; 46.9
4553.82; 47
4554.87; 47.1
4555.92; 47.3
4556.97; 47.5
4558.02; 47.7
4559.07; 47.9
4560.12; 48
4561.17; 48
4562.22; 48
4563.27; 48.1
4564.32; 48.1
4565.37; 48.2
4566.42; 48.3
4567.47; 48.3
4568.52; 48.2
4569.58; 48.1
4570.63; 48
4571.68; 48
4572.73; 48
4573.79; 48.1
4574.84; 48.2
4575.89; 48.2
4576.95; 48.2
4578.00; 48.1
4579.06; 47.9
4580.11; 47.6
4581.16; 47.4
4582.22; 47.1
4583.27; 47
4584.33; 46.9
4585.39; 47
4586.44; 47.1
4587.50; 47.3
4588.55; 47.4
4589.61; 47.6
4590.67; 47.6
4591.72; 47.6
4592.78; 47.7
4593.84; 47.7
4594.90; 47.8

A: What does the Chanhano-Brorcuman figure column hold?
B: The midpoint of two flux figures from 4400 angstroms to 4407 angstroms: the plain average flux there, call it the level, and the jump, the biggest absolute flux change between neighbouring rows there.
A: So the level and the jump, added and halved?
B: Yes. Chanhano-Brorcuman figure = 23.2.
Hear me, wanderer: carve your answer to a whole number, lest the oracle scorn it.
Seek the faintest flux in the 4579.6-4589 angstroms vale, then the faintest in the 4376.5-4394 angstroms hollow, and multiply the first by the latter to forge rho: 2054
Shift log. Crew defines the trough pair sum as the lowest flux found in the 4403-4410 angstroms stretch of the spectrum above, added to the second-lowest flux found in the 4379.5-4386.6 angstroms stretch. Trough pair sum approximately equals 89.9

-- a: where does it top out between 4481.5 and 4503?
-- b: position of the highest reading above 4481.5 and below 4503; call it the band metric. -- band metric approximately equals 4502.73 angstroms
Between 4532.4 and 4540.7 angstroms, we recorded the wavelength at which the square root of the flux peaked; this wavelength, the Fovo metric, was 4540.21 angstroms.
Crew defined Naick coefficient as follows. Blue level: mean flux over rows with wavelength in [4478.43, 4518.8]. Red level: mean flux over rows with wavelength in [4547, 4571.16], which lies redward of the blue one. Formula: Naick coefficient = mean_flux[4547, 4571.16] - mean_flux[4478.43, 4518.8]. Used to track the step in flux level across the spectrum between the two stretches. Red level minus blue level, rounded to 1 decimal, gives -0.4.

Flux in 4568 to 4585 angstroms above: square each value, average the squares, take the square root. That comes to 47.81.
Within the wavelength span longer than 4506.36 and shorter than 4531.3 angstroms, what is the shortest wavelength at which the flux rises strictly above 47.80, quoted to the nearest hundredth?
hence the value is 4506.88 angstroms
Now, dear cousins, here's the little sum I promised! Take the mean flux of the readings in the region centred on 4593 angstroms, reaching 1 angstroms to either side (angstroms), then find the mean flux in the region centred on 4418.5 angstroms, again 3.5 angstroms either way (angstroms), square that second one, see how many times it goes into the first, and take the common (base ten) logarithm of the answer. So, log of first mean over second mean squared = -1.68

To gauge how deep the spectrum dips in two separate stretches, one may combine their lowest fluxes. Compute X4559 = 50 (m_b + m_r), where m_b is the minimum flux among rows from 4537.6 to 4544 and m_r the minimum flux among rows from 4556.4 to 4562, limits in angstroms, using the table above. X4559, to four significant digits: 4760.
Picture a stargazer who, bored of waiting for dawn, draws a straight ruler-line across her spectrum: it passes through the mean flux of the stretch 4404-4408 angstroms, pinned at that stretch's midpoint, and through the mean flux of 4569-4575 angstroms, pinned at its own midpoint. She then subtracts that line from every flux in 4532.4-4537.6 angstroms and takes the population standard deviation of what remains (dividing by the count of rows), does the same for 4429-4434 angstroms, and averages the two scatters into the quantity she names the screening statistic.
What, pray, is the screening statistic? 0.28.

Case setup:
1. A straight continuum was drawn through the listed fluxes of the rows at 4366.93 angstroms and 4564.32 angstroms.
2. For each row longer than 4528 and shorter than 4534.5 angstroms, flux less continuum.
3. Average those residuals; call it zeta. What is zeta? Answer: -1.4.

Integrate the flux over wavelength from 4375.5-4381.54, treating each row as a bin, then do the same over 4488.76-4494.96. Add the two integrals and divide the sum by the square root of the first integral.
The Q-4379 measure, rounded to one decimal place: 34.4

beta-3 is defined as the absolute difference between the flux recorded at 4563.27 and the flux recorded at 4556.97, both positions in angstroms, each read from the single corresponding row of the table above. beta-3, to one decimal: 0.6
